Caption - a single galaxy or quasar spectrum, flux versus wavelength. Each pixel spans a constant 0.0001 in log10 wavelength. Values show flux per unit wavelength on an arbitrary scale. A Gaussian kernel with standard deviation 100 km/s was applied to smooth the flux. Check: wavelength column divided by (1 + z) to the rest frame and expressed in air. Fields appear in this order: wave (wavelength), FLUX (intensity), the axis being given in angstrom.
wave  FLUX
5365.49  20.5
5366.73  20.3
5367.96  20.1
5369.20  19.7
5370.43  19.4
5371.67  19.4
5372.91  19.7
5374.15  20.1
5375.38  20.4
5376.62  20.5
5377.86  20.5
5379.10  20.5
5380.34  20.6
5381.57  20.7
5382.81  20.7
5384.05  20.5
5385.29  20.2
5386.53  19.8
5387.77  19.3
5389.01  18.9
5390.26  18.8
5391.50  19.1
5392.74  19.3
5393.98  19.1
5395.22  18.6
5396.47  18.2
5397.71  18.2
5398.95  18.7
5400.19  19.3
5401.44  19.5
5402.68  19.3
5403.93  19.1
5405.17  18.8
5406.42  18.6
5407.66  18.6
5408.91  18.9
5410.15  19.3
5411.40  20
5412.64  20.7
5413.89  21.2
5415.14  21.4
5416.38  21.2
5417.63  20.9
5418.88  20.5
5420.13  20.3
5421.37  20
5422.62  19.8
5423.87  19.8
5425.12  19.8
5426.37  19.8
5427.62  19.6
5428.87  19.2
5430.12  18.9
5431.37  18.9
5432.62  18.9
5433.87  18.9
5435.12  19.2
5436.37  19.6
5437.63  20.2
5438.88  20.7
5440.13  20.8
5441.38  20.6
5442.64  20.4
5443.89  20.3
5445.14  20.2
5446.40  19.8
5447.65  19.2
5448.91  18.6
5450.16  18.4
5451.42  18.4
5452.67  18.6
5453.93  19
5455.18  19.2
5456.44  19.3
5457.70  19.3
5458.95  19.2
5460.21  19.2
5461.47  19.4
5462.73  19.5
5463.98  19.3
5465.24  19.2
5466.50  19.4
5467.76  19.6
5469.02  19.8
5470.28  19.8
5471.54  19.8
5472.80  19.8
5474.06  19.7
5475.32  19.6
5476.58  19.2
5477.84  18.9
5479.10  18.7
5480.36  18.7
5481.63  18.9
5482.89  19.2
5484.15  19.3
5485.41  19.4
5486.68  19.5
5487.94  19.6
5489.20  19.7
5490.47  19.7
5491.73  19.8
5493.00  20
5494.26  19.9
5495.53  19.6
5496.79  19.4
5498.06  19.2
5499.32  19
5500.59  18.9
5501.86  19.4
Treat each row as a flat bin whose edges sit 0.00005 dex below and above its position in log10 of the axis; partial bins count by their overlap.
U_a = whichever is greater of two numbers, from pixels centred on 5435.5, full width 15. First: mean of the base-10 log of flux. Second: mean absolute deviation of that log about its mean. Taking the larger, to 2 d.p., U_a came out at 1.29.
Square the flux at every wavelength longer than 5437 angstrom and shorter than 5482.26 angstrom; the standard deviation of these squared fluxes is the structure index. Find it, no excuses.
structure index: 25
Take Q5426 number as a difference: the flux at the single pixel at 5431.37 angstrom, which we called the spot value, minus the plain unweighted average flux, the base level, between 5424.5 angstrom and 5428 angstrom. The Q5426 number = -0.8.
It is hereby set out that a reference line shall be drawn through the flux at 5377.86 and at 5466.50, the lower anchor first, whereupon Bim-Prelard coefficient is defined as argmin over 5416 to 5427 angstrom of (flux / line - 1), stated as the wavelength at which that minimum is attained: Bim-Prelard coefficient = 5422.62 angstrom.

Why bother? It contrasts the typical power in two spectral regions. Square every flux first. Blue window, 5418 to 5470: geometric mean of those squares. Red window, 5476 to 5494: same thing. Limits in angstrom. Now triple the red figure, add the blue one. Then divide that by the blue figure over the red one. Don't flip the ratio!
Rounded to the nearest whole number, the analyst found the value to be 1471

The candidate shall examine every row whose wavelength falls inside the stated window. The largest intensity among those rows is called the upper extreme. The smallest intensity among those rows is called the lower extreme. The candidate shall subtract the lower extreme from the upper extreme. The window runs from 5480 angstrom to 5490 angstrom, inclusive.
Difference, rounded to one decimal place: 1.0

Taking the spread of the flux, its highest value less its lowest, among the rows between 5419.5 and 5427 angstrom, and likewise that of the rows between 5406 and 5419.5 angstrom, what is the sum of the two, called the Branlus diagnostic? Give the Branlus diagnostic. 3.3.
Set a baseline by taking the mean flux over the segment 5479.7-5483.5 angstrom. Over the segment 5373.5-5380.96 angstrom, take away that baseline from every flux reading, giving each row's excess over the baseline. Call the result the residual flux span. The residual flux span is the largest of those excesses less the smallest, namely 0.50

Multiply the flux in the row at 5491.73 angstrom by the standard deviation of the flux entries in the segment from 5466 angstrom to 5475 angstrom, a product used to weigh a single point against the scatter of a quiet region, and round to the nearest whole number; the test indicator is 3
